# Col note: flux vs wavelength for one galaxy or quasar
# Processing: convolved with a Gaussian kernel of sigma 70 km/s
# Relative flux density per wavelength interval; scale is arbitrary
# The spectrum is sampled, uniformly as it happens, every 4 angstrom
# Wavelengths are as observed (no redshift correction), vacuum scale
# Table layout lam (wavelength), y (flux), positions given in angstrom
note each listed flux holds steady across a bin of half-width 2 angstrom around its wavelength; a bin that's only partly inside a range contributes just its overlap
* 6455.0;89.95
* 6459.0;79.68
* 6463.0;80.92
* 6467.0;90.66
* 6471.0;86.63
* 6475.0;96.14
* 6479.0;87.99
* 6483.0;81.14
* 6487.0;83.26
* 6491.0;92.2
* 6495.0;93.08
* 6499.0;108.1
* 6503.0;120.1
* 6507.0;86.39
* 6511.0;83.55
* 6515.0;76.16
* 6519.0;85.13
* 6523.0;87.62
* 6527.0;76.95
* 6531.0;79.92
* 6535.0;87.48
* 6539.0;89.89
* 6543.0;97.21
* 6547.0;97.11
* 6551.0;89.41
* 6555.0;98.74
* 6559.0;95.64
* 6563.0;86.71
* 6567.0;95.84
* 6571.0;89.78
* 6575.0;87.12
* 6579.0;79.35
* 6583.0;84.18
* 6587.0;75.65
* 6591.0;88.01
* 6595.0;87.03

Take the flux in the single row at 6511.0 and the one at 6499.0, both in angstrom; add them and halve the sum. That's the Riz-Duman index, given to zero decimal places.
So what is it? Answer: 96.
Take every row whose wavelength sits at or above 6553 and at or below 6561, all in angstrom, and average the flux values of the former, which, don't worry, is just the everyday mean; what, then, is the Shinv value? 97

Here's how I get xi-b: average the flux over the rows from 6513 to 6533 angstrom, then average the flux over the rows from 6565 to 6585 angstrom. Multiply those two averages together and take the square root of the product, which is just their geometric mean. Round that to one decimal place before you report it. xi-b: 84.1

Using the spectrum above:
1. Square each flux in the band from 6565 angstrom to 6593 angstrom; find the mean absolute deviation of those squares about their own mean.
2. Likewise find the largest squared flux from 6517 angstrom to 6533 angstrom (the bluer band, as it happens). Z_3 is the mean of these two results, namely 4274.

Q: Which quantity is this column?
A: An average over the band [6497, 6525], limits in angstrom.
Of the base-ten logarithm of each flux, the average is 1.96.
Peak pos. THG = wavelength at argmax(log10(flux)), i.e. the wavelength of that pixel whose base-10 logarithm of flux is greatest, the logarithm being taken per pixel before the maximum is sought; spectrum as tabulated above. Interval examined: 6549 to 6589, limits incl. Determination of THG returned 6555.0 angstrom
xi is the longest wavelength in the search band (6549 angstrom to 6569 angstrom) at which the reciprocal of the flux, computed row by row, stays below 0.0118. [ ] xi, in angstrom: 6567.0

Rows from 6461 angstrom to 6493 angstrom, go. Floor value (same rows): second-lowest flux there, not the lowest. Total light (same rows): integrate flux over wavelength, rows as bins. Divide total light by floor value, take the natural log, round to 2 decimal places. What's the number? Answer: 3.54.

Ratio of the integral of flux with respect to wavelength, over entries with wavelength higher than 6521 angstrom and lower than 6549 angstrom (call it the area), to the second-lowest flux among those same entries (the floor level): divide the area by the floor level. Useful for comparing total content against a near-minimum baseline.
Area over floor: 30.8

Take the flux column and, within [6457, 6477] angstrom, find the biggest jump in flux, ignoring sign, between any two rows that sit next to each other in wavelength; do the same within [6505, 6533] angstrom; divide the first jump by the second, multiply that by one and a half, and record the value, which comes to 1.4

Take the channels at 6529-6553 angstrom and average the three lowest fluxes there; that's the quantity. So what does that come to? 85.6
